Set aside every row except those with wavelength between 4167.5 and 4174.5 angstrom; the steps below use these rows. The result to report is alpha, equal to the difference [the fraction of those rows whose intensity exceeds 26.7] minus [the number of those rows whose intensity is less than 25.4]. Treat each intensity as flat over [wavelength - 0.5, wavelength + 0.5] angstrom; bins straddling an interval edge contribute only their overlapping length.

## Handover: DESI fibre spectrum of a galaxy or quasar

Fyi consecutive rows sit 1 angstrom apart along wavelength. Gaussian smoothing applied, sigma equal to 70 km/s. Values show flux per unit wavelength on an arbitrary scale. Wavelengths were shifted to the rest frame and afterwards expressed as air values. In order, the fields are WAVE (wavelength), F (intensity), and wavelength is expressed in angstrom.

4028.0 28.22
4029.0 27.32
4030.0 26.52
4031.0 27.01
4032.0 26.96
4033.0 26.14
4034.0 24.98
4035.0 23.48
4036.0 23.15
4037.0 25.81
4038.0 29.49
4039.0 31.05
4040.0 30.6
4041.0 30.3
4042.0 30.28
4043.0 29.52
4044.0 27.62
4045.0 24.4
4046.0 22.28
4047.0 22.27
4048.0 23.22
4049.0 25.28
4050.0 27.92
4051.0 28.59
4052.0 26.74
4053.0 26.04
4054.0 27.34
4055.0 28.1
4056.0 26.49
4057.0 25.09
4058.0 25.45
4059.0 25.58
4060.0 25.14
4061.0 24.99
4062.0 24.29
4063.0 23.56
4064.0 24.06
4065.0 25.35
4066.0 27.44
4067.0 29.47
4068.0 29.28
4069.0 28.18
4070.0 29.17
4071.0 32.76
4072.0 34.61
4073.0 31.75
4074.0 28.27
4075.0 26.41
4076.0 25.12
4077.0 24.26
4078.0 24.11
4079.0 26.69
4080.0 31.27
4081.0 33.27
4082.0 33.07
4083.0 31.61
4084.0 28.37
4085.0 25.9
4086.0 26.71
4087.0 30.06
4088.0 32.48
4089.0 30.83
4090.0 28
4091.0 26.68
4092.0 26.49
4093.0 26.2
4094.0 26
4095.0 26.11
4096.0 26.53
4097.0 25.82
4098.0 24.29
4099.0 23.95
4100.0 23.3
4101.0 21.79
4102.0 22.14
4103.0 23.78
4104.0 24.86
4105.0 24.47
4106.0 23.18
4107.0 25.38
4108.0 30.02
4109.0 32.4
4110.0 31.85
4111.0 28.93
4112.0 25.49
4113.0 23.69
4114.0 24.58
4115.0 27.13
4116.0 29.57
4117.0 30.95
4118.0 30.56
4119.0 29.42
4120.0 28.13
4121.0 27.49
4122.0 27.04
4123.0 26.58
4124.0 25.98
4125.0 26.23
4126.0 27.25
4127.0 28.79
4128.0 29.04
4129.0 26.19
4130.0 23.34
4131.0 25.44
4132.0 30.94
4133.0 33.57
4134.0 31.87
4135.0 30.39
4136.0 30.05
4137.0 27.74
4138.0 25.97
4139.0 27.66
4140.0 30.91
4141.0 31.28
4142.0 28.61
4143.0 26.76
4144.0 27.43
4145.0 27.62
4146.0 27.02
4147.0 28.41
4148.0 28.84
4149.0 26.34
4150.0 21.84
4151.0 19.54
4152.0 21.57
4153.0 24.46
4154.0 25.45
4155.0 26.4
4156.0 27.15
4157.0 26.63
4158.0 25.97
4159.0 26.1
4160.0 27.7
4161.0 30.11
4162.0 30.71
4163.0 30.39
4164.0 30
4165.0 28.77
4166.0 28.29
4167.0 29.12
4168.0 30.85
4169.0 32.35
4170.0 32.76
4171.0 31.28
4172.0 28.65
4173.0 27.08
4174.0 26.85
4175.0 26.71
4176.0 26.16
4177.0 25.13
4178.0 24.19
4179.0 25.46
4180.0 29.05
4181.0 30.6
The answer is 1.0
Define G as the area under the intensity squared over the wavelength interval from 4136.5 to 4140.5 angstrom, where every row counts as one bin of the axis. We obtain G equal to 3164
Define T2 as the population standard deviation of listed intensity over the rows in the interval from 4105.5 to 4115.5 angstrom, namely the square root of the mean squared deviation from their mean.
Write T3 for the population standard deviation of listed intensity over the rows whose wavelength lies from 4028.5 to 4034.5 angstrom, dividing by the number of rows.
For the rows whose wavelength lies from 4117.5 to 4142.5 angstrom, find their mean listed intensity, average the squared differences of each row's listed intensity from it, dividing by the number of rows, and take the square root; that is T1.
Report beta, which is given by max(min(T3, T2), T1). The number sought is 2.3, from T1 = 2.34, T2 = 3.2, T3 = 0.77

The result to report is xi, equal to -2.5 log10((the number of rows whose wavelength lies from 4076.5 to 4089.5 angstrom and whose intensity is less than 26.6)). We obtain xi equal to -1.2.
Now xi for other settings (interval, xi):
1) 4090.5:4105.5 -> -2.9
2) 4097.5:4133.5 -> -3.2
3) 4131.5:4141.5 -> 0.0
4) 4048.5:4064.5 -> -2.6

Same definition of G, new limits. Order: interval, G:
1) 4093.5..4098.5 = 3318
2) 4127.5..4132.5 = 3678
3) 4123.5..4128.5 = 3778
